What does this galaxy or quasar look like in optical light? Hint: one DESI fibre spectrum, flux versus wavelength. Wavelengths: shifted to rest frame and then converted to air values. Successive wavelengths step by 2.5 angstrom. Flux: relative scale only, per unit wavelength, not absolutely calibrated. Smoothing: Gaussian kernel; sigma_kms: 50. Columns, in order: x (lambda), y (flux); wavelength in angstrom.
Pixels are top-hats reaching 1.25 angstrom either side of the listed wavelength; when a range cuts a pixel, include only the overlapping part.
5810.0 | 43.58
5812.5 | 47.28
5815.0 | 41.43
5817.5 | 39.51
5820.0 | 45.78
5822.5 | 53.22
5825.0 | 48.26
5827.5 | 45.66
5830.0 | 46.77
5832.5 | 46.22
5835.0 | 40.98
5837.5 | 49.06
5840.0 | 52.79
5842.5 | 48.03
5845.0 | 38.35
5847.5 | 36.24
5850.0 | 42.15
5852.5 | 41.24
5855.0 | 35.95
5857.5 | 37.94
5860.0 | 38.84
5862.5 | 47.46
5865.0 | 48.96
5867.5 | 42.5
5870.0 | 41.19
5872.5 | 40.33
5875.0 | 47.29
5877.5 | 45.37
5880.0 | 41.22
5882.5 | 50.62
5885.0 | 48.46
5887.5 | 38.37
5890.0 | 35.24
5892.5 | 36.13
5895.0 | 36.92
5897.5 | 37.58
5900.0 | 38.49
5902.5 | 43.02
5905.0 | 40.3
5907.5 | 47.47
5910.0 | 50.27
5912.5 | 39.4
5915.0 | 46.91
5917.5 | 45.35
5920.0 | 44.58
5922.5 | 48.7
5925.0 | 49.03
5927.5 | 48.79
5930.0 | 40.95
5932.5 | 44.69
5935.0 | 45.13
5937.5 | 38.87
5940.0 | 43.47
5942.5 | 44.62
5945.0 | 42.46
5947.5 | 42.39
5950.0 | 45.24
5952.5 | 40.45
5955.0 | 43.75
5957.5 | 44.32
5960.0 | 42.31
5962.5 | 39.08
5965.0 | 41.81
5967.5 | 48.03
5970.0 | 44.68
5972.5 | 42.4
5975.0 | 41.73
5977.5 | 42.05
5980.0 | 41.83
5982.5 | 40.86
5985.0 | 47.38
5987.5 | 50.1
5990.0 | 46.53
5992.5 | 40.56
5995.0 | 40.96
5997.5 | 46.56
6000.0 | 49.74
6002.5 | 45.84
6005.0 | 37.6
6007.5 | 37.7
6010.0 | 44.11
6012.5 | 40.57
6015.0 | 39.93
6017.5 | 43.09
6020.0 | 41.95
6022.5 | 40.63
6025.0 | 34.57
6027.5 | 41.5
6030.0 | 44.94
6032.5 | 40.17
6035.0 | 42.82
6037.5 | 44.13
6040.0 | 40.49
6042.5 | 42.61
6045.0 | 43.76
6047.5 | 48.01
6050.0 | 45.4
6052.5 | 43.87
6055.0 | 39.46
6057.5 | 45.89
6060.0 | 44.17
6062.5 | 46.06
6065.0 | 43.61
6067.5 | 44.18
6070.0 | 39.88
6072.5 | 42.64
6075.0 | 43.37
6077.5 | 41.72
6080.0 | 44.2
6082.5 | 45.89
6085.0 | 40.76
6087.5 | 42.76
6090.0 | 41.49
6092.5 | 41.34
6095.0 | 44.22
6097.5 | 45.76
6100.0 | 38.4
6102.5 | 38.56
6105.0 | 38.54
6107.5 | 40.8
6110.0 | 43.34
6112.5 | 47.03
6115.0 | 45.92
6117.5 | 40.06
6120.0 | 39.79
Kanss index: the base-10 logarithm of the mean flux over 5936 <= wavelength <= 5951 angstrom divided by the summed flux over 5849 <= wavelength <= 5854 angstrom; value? -0.289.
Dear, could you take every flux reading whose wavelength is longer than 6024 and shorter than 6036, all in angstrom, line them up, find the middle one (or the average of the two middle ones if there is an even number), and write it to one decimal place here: 41.5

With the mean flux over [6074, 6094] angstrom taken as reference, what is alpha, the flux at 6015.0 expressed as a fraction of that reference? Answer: 0.94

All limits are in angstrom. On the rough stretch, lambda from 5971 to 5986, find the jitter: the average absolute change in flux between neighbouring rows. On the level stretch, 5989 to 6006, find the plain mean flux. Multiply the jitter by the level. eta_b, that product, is 77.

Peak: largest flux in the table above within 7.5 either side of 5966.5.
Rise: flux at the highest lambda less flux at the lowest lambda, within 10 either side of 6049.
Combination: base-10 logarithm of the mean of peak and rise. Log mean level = 1.43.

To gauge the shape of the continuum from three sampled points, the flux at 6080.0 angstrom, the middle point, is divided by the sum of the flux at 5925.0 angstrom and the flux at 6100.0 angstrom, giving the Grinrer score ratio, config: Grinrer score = 0.51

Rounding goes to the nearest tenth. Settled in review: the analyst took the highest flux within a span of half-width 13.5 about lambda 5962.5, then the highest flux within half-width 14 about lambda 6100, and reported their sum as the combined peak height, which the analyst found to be 95.1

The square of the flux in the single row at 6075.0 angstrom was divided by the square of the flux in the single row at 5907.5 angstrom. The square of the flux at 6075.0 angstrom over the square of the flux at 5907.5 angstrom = 0.83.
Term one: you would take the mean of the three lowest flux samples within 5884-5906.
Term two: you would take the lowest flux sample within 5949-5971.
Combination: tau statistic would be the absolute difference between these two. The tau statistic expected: 3.0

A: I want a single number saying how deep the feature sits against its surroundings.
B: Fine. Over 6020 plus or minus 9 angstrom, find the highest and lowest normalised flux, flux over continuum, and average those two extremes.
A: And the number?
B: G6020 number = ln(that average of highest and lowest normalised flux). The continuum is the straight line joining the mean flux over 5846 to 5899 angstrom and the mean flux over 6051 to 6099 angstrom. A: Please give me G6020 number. -0.096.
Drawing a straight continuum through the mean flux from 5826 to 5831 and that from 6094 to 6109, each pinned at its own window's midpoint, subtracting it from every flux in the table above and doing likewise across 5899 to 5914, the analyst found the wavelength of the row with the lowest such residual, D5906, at 5900.0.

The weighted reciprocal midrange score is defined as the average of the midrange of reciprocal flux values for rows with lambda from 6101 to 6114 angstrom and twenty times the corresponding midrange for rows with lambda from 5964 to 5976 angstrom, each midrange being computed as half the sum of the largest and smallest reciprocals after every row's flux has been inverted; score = 0.236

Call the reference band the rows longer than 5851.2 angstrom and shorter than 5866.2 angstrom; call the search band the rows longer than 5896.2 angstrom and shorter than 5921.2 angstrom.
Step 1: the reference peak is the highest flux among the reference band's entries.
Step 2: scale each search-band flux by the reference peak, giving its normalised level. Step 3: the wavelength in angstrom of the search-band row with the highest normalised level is 5910.0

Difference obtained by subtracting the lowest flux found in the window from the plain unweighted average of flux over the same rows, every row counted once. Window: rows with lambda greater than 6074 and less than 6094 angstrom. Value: 1.9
